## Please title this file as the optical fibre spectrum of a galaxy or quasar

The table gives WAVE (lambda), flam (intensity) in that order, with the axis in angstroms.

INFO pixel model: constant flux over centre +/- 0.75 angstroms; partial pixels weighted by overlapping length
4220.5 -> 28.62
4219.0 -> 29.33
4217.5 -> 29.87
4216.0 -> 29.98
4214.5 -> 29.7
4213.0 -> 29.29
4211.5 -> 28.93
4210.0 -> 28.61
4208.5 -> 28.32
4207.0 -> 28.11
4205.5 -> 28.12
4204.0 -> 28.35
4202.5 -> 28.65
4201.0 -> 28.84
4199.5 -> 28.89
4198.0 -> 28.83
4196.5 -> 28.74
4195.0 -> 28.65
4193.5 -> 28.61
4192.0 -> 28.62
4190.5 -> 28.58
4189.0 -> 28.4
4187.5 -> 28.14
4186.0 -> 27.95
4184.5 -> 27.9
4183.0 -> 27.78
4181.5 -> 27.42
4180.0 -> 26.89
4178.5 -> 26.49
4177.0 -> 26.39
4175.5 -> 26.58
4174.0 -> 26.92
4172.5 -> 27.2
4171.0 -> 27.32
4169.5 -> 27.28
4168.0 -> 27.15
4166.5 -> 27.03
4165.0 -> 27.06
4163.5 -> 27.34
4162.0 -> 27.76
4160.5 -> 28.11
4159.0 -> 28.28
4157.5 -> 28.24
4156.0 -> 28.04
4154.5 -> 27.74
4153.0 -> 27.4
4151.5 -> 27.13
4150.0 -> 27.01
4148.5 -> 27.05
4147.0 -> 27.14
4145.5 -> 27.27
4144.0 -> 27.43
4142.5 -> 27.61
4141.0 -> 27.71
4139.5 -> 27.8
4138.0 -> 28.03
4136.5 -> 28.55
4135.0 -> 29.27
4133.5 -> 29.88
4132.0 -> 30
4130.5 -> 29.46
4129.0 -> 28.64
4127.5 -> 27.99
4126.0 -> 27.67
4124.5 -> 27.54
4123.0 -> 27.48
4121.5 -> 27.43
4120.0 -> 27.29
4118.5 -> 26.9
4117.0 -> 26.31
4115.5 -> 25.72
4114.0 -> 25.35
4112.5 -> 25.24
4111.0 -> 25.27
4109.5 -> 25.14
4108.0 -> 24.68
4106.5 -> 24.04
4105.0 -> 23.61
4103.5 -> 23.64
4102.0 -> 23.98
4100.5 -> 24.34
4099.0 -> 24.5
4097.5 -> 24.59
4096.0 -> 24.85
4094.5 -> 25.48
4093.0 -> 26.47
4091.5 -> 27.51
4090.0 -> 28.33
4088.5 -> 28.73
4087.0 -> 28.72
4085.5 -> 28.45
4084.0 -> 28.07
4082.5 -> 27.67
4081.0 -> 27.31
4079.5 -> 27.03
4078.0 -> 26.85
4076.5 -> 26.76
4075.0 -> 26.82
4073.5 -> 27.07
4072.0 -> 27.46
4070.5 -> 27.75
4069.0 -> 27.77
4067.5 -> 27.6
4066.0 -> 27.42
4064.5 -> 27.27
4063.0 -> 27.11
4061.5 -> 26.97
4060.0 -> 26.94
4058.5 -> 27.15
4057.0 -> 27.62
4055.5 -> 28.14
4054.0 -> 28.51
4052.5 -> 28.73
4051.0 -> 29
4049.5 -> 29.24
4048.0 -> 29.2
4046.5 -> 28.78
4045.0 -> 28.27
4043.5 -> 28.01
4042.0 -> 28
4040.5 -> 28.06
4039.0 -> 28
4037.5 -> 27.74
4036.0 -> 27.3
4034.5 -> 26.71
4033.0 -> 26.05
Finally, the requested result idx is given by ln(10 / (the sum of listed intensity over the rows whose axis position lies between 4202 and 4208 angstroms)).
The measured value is -2.43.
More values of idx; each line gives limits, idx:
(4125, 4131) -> -2.43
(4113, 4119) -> -2.34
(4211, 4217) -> -2.47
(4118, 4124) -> -2.39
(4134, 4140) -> -2.43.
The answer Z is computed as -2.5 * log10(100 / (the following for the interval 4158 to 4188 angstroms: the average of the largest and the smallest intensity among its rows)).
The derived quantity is -1.41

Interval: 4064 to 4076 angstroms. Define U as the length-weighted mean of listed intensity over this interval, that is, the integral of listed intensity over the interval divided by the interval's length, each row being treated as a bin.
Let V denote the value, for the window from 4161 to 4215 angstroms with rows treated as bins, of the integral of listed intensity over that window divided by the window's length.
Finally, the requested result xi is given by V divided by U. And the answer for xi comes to 1.02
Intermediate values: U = 27.4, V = 28.0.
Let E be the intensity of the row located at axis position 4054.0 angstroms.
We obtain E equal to 28.51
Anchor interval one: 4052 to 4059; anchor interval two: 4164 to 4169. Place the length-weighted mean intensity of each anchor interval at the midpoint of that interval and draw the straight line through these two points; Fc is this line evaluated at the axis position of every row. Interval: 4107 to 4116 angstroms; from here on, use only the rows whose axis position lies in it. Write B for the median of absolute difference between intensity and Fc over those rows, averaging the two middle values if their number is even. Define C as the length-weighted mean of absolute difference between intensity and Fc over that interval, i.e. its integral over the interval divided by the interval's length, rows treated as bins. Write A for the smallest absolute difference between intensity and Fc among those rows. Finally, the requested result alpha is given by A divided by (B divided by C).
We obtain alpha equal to 1.87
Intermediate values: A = 1.81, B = 2.3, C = 2.4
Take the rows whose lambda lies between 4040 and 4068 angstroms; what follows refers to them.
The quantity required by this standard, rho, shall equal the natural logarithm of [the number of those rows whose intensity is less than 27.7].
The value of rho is 2.1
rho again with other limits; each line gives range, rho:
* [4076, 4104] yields 2.6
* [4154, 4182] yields 2.6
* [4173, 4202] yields 1.8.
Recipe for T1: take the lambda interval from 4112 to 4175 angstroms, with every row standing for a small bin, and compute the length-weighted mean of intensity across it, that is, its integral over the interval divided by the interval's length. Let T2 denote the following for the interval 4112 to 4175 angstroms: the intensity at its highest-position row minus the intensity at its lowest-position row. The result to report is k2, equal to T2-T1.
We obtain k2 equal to -25.9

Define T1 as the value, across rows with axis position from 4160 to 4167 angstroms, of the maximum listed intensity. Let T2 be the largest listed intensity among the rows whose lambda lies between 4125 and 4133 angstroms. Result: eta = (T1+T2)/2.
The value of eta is 29.1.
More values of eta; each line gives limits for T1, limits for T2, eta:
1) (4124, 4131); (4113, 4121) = 28.4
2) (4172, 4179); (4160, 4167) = 27.7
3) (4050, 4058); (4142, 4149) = 28.3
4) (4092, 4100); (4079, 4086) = 27.5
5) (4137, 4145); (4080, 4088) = 28.4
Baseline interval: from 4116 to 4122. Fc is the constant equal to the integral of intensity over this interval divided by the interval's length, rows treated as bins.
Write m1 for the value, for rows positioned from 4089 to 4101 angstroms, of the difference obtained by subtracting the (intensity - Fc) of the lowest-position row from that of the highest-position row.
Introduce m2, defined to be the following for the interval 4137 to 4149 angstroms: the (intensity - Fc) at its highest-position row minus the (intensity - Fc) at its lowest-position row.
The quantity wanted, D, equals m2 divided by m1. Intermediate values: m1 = -3.99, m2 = -1.0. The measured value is 0.2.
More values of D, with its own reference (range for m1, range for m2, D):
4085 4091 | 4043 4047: -6.4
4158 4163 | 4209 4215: -2.1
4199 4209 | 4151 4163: -1.1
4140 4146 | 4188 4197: -0.8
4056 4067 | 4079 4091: -6.5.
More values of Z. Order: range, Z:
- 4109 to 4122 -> -1.45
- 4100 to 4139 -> -1.43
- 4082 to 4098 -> -1.44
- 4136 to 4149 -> -1.39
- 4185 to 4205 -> -1.37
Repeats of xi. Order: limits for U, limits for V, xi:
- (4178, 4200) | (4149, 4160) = 0.98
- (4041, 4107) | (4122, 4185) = 1.02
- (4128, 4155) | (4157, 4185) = 0.97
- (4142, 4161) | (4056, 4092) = 1.00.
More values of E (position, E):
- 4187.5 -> 28.14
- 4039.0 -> 28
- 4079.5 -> 27.03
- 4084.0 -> 28.07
